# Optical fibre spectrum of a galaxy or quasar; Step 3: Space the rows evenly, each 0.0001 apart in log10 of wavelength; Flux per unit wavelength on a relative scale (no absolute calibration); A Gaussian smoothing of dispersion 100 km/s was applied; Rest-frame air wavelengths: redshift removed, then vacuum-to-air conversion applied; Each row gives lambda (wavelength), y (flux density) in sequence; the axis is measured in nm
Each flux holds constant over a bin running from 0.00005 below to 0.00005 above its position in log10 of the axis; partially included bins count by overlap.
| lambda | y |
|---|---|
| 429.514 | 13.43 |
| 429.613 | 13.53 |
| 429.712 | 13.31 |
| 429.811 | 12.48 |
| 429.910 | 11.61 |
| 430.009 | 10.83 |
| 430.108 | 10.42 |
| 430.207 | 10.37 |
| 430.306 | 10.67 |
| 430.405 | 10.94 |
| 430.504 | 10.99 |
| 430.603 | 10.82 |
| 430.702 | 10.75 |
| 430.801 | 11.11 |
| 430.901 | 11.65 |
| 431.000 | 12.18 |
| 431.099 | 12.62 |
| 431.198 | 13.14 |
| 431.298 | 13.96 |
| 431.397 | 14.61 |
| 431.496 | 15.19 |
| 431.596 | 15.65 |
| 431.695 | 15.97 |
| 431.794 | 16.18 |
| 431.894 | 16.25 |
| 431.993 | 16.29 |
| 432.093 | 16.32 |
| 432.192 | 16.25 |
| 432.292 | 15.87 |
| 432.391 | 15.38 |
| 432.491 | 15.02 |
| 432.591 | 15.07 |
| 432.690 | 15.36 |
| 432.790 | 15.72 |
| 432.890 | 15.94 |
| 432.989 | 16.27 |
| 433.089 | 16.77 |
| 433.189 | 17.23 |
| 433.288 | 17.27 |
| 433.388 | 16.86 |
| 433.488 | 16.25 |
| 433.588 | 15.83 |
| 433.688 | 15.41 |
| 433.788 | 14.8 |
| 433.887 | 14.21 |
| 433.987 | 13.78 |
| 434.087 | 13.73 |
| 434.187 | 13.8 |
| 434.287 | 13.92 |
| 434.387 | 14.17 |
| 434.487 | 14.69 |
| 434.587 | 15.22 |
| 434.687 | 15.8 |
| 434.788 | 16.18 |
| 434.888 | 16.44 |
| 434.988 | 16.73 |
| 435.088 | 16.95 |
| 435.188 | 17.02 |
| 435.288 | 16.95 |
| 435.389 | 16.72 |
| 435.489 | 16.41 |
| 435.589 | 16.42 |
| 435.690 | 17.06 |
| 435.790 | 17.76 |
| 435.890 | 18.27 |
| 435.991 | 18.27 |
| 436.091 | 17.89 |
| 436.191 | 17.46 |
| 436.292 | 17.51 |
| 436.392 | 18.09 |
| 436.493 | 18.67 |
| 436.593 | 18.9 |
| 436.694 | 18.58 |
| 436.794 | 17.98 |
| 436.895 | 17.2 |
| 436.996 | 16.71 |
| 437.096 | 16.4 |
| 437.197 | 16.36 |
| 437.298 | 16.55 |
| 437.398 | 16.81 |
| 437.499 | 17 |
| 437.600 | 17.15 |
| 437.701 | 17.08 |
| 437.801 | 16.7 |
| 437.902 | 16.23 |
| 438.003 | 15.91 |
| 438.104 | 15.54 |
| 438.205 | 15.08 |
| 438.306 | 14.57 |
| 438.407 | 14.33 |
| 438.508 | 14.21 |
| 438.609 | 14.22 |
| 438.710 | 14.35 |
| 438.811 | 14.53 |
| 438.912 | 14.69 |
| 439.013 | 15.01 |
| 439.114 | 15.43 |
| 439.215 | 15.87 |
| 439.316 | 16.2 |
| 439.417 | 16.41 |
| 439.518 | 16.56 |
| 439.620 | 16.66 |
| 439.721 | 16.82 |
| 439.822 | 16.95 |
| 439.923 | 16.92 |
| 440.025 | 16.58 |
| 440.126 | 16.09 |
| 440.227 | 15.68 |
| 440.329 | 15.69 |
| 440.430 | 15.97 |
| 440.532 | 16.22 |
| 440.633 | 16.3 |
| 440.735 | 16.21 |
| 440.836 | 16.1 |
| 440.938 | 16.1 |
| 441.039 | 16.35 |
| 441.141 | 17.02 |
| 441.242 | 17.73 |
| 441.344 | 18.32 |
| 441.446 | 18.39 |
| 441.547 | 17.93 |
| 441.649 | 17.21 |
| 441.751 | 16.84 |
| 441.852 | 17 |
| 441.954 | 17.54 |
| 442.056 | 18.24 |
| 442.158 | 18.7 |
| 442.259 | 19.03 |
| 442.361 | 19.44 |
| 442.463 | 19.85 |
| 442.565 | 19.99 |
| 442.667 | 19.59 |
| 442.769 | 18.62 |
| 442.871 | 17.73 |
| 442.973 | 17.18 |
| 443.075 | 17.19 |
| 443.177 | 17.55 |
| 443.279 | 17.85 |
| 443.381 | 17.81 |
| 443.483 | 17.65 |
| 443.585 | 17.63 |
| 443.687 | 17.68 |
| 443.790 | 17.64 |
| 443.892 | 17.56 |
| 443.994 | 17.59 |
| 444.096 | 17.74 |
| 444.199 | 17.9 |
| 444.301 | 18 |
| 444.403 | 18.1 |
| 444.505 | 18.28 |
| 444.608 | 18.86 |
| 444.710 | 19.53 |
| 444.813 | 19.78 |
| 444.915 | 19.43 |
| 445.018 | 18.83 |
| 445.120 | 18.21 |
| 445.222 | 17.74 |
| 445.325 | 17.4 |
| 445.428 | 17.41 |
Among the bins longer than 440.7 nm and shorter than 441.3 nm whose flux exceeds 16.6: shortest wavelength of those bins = 441.141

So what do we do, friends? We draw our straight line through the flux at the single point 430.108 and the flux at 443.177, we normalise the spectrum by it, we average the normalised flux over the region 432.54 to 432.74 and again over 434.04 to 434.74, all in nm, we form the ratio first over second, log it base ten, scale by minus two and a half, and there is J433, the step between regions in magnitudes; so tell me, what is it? -0.1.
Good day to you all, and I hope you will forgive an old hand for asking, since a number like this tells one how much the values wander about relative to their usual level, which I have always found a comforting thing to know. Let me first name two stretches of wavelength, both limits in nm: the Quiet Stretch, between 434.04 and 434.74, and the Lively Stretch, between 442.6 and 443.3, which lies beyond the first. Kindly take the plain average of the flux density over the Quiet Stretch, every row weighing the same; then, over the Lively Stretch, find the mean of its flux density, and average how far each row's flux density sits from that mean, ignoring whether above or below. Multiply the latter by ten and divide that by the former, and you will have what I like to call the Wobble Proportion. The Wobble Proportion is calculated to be 0.45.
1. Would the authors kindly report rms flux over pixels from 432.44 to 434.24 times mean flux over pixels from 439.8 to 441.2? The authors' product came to 254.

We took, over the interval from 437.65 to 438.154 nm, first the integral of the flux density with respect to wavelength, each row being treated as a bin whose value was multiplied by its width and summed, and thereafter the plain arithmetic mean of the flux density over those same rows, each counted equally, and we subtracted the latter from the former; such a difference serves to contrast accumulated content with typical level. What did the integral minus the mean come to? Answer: -8.1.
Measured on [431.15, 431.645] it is -7.3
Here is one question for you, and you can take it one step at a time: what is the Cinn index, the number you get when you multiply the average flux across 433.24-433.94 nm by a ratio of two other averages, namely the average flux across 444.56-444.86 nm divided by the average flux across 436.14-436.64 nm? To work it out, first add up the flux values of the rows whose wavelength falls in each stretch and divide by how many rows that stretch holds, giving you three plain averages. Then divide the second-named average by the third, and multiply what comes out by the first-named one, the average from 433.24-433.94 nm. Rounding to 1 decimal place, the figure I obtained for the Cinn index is 16.9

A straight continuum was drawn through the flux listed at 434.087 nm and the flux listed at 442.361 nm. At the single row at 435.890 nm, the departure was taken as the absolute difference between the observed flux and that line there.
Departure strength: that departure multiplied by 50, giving 165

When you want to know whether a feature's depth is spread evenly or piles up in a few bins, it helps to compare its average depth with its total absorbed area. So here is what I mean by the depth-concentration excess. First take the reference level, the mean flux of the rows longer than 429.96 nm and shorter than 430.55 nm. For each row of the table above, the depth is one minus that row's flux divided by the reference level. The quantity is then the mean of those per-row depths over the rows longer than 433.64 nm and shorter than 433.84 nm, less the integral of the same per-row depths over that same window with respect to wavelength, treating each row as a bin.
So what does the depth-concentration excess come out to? -0.33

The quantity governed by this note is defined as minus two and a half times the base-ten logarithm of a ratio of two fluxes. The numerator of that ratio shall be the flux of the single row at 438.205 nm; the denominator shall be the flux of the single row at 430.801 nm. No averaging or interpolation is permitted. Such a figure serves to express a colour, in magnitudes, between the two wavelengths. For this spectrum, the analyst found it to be -0.3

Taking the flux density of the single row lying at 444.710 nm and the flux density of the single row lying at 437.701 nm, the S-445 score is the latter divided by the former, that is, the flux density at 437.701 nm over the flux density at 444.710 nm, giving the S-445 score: 0.87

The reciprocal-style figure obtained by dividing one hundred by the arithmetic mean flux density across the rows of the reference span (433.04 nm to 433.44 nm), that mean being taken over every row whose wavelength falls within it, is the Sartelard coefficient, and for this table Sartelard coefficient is 5.9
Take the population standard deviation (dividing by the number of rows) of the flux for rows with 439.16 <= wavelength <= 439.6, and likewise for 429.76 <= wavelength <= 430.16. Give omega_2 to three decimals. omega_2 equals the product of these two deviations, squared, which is 0.042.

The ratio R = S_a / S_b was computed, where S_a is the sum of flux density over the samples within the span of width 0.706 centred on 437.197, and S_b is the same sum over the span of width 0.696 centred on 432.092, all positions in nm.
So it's 1.04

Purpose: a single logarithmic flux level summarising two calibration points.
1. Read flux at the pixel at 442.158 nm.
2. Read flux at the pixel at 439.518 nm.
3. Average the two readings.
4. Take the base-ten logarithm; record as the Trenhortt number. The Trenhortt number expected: 1.25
